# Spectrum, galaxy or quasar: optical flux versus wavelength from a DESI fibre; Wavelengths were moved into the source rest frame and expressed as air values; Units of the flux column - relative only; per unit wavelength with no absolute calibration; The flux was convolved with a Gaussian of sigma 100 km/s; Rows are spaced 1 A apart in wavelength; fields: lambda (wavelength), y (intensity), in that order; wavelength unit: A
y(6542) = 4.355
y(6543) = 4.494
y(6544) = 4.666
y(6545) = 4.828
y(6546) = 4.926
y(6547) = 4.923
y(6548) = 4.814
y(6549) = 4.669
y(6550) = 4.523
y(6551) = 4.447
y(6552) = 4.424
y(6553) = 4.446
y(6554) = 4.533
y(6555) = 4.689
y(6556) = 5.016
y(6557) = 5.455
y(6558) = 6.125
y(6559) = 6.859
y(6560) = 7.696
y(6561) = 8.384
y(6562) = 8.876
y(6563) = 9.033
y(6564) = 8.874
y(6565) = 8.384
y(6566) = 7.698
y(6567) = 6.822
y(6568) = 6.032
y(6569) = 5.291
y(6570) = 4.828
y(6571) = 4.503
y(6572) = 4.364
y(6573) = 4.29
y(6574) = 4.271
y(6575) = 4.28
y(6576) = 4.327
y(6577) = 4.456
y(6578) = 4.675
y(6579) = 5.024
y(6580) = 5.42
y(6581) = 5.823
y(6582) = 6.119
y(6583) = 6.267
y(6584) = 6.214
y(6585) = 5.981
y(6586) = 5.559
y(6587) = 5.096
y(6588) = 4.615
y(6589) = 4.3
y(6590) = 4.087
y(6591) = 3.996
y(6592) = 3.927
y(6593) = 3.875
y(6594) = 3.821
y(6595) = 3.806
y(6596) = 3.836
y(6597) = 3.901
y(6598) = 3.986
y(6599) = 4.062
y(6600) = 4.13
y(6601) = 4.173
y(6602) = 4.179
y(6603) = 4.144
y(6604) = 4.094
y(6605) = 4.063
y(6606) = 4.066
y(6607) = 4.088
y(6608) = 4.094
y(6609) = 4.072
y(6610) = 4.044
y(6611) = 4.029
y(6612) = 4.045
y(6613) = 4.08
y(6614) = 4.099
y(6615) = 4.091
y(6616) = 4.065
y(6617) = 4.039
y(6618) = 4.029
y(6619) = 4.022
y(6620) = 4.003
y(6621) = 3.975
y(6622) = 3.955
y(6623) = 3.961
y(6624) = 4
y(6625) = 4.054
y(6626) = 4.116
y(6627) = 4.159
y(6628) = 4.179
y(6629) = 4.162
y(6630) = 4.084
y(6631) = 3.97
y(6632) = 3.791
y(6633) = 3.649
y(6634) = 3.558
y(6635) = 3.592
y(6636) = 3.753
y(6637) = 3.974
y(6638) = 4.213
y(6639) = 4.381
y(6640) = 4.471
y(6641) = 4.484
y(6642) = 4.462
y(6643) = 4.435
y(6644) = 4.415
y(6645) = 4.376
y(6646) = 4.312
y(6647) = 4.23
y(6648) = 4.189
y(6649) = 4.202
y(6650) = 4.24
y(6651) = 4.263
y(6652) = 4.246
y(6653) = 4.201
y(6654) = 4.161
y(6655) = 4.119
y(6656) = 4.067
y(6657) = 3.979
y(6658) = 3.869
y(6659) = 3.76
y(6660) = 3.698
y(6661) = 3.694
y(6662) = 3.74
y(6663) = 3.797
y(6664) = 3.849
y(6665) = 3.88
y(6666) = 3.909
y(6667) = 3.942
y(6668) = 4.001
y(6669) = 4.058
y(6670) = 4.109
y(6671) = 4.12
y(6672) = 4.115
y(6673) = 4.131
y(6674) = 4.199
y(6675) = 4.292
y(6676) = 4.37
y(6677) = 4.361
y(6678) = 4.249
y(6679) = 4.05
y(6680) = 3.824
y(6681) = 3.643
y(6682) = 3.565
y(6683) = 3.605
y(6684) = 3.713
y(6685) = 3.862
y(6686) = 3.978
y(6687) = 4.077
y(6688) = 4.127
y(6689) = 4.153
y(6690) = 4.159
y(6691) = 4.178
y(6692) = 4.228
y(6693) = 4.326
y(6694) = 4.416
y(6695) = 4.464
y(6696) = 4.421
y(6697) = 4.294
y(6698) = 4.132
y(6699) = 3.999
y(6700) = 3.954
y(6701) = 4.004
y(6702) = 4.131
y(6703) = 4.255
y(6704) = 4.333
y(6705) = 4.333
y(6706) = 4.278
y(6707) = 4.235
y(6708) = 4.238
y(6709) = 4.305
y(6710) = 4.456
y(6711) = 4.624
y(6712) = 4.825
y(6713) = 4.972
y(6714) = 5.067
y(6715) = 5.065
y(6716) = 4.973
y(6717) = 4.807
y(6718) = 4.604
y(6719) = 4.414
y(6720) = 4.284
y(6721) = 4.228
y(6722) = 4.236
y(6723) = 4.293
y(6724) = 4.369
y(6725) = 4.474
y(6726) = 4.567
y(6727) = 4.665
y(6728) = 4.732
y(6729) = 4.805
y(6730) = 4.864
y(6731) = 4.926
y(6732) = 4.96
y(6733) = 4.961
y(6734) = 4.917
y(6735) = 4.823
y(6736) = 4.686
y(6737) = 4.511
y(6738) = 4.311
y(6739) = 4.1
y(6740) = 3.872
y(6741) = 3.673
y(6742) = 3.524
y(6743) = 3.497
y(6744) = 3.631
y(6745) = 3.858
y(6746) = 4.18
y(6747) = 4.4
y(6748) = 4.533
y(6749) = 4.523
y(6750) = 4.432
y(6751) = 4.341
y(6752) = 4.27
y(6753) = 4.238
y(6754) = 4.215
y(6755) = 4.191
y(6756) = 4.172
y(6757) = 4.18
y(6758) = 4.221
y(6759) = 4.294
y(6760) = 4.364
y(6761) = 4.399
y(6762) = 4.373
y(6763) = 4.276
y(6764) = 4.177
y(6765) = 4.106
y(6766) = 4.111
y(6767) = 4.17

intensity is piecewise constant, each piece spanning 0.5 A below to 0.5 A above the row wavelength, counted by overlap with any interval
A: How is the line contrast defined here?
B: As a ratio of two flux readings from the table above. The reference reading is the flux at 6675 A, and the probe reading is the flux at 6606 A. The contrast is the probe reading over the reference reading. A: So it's 0.95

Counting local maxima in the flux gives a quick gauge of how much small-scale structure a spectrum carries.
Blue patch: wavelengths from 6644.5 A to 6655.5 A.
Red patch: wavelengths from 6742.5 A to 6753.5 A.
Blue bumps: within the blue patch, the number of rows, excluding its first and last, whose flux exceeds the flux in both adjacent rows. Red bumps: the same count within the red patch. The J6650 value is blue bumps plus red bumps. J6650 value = 2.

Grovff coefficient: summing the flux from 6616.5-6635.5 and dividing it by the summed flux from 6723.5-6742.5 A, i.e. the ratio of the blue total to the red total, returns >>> 0.88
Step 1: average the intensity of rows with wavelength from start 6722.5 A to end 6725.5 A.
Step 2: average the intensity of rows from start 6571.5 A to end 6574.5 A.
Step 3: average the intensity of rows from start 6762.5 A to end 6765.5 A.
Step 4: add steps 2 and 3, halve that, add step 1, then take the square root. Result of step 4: 2.9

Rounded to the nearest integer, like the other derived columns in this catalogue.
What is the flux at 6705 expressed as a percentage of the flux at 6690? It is 104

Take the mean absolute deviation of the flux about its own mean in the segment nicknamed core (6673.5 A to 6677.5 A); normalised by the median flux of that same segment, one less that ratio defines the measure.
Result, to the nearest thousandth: 0.986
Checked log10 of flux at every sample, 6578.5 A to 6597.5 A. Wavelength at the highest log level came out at 6583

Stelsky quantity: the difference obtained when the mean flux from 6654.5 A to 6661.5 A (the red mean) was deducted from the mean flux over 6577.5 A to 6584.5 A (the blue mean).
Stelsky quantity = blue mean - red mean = 1.8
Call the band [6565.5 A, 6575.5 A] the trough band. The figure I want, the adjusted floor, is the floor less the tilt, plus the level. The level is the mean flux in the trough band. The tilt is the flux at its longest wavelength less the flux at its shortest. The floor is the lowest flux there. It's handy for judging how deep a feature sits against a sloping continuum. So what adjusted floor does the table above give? 12.9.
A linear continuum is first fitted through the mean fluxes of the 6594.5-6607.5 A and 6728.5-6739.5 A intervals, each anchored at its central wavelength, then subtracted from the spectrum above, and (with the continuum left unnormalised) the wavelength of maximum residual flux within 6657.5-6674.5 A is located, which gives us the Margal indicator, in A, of 6674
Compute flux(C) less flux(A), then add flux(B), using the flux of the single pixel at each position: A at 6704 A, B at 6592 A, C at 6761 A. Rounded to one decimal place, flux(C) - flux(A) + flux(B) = 4.0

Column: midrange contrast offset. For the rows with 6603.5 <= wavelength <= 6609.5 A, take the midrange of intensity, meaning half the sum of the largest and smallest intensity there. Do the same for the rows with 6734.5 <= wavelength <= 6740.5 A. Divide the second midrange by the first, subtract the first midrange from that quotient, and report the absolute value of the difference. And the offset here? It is 3.0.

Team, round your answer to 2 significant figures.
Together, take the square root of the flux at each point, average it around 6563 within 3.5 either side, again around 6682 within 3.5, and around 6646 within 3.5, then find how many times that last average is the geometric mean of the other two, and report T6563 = 0.88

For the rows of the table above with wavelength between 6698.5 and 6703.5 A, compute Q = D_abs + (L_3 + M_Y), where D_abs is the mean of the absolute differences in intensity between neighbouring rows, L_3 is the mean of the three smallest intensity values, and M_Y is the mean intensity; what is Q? 8.1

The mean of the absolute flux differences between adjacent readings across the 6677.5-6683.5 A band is 0.14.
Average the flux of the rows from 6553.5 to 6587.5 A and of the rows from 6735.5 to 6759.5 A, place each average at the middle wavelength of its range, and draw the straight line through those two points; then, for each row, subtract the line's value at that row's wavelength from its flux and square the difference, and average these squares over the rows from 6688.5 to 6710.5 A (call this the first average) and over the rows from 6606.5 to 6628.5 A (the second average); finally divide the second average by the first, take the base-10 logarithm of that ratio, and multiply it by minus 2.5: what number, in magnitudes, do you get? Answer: -2.6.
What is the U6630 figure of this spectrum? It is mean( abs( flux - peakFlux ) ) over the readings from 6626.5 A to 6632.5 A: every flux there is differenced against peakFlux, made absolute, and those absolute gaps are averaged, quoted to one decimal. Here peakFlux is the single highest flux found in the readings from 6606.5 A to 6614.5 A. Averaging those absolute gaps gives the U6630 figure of 0.1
